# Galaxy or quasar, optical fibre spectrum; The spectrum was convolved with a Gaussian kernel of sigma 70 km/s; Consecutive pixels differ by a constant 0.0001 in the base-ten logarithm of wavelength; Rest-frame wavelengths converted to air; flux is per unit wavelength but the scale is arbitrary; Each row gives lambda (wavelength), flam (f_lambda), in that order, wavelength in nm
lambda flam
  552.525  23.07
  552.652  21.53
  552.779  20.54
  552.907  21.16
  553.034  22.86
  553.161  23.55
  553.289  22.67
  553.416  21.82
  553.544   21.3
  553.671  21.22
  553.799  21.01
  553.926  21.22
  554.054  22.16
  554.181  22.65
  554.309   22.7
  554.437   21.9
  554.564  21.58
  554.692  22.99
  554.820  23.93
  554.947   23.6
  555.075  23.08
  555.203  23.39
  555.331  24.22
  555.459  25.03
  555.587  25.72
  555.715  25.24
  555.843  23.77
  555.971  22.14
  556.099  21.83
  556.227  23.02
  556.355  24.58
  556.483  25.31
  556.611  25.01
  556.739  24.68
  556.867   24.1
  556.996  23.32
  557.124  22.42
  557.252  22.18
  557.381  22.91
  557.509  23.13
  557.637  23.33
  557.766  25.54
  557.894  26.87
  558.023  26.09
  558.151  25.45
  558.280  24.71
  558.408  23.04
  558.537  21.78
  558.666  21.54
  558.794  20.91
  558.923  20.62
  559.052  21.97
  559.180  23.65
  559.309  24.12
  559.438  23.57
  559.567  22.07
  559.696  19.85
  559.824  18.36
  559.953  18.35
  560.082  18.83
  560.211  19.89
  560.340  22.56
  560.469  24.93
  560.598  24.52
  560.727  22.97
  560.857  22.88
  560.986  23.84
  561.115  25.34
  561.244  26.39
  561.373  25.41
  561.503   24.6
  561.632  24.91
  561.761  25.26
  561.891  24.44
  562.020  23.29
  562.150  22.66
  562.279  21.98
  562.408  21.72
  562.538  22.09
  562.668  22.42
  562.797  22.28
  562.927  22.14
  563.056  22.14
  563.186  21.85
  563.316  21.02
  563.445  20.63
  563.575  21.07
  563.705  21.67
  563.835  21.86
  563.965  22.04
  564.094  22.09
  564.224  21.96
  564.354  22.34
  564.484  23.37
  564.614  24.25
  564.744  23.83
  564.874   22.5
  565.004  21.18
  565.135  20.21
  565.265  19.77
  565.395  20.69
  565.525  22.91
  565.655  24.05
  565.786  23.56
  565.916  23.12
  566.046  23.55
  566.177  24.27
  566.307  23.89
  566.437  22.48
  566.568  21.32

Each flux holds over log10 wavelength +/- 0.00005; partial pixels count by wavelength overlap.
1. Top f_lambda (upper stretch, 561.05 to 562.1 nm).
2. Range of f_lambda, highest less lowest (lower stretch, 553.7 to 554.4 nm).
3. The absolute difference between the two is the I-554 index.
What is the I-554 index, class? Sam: 25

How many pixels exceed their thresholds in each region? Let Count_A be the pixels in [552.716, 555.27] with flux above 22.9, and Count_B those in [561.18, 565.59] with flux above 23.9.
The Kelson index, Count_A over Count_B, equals 1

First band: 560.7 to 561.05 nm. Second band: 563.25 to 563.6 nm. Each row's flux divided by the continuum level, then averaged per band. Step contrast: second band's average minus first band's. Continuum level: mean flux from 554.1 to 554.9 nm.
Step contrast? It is -0.10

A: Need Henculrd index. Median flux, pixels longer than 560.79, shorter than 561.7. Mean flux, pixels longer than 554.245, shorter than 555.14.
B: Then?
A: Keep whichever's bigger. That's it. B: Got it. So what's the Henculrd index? 24.9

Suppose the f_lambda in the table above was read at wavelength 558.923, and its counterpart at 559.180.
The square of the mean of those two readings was 490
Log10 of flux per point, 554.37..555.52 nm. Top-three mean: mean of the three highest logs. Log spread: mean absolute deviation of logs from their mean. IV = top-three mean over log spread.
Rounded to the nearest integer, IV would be 91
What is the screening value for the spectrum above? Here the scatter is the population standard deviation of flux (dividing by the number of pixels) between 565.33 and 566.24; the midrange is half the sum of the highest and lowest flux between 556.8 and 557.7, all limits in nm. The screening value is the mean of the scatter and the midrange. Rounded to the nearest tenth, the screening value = 12.1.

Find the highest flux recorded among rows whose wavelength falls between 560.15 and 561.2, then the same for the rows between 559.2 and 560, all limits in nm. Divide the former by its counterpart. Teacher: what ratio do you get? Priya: 1.05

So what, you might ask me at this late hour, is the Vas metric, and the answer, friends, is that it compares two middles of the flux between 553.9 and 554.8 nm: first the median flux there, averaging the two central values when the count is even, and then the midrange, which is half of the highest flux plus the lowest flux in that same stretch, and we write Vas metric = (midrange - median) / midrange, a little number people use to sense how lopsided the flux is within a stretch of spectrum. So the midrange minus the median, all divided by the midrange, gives 0.00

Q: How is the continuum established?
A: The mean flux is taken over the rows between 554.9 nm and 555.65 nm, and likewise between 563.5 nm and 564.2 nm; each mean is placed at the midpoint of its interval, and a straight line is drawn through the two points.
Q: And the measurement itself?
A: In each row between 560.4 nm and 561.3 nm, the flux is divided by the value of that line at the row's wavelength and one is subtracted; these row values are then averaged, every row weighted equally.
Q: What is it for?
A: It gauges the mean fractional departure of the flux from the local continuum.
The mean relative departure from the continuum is 0.08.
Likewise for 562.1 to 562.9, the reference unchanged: 0.00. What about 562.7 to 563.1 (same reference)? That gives 0.01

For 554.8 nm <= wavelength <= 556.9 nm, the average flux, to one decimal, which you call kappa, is 24.0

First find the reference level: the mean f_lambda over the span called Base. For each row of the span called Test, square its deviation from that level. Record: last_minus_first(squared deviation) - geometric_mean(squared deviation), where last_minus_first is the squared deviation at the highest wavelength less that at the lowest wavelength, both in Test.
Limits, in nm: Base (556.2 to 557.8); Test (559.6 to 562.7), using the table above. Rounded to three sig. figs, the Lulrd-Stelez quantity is -15.6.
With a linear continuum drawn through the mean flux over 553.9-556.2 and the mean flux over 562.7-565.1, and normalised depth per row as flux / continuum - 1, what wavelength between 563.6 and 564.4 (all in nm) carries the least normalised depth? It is 563.705 nm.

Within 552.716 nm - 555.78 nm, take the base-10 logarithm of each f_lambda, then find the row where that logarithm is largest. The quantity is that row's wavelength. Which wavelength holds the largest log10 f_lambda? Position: 555.587 nm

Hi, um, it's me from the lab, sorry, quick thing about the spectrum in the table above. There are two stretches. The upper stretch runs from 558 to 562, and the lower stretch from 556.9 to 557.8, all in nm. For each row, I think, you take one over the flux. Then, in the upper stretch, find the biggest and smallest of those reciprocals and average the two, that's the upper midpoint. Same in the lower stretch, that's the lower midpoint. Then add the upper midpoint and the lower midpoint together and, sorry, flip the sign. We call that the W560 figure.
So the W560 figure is -0.0883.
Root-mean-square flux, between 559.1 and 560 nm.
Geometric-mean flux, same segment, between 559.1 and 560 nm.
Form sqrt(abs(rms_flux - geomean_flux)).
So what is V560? 0.510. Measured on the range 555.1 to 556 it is 0.233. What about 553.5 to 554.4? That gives 0.145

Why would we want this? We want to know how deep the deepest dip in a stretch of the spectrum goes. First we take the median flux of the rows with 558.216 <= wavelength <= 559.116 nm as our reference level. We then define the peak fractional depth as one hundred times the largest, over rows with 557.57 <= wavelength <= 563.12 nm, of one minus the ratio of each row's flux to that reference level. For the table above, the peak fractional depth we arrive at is 16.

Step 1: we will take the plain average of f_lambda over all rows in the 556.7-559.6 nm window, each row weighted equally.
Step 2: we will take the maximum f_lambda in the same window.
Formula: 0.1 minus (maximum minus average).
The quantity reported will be -3.38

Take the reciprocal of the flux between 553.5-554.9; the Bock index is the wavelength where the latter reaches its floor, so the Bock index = 554.820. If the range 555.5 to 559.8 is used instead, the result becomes 557.894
